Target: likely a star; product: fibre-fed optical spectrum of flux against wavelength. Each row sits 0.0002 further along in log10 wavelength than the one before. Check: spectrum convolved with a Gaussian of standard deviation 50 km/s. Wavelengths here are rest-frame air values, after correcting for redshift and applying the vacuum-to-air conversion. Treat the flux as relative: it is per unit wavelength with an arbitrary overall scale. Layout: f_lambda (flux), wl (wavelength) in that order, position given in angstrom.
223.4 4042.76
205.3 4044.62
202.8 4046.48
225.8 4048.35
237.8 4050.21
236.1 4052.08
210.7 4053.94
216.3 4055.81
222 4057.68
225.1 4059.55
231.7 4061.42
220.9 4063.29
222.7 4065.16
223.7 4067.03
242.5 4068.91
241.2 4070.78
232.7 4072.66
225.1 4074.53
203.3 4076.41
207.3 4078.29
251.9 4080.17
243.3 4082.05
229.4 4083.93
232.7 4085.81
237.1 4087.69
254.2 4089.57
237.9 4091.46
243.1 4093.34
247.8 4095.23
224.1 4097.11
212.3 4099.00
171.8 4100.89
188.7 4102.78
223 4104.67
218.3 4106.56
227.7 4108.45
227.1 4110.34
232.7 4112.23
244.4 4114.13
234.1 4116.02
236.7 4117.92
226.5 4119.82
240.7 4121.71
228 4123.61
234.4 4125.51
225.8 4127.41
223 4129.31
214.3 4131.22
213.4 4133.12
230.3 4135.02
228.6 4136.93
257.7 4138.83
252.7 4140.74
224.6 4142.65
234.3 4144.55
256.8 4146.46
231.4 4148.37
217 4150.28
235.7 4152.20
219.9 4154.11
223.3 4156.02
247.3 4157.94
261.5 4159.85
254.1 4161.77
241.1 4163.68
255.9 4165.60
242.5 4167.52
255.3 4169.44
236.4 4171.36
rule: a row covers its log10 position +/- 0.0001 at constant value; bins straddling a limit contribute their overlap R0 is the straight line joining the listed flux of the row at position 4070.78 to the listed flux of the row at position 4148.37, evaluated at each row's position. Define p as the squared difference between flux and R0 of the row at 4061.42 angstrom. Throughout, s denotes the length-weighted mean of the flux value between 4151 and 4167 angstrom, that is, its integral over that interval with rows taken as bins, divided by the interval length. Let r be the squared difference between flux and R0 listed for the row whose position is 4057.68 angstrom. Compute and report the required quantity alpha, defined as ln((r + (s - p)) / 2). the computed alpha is 5.6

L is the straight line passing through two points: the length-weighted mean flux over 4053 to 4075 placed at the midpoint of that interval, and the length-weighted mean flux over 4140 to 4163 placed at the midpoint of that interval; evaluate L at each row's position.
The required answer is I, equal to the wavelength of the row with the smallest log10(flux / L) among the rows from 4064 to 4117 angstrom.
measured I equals 4100.89 angstrom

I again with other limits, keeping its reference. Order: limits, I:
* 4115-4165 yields 4133.12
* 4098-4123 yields 4100.89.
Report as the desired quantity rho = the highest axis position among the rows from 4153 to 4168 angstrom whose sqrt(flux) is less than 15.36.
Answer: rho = 4156.02 angstrom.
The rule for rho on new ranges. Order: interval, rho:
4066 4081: 4078.29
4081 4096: 4085.81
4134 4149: 4148.37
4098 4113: 4112.23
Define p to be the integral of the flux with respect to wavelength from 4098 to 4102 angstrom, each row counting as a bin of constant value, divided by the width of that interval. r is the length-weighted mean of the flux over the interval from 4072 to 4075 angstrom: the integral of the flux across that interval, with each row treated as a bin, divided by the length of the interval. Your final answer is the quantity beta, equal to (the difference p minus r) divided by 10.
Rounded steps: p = 192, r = 230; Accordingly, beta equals -3.8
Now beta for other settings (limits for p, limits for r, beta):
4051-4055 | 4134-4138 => -0.7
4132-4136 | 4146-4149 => -2.2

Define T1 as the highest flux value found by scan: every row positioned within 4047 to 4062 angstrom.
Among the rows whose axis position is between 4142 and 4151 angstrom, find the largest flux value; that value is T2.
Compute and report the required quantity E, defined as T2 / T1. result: 1.08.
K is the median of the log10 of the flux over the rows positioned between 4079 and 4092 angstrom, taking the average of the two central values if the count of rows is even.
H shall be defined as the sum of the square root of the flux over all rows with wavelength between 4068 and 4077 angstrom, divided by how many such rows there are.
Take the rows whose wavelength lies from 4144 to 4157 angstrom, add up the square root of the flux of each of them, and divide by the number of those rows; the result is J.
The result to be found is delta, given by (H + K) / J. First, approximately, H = 15.12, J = 15.2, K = 2.38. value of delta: 1.15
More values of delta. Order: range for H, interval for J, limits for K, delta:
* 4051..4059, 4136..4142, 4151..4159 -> 1.10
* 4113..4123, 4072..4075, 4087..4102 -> 1.17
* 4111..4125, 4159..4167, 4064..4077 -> 1.11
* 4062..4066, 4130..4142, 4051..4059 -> 1.13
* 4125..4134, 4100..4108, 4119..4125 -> 1.22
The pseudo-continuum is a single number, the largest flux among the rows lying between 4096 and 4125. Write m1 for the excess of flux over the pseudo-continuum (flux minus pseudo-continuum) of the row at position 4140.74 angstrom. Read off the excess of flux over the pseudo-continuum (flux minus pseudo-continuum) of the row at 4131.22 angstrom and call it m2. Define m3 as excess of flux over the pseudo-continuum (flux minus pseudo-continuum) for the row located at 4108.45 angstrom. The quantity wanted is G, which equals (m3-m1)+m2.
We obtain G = -55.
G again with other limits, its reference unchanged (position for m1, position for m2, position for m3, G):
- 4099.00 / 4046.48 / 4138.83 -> 4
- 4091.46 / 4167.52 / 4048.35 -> -14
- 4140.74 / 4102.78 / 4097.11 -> -84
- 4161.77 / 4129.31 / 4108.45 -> -48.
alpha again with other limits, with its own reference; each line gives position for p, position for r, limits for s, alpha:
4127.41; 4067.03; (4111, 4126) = 5.5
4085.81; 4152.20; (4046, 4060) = 4.6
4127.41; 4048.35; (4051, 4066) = 5.5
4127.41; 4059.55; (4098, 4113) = 5.4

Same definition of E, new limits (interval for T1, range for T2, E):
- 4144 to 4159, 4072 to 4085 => 0.98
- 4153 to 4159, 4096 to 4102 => 0.91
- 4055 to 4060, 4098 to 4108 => 0.99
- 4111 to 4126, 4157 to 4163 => 1.07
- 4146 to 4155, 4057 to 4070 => 0.94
